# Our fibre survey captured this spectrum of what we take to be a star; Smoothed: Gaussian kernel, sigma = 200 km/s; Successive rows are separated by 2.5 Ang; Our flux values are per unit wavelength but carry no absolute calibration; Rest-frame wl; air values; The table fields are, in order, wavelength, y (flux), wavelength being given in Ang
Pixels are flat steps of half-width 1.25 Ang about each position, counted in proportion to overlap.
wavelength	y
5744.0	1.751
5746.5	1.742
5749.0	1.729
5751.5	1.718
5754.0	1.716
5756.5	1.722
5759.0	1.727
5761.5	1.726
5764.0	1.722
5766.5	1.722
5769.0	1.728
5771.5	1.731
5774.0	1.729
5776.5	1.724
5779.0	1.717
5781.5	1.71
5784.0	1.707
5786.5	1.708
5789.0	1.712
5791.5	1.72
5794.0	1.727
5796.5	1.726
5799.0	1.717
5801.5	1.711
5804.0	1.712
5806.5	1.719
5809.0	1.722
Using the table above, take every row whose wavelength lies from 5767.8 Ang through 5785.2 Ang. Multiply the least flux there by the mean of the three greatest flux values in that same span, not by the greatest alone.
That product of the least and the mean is 2.952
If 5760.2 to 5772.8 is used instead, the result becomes 2.976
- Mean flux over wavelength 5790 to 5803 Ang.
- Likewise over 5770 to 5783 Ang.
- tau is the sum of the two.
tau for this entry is 3.442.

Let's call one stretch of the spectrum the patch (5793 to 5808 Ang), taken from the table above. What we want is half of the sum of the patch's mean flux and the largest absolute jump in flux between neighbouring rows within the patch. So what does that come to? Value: 0.8638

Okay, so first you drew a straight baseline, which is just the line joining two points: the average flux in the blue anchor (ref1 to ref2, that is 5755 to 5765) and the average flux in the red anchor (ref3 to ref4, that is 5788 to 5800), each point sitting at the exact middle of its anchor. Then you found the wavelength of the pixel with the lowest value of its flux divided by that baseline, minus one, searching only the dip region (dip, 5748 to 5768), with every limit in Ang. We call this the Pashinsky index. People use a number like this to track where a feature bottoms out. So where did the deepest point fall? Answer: 5754.0 Ang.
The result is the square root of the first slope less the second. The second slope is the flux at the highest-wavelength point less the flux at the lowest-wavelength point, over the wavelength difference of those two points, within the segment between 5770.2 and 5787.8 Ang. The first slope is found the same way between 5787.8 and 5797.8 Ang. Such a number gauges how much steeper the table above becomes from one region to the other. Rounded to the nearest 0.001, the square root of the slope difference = 0.058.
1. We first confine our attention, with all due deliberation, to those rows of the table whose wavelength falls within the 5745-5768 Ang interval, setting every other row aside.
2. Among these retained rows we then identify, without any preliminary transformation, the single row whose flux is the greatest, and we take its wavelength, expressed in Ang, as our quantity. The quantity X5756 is 5746.5 Ang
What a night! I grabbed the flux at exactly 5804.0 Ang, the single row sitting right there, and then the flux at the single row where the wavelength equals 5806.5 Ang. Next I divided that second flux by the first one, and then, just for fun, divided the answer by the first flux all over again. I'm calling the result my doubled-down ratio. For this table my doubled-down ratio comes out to 0.587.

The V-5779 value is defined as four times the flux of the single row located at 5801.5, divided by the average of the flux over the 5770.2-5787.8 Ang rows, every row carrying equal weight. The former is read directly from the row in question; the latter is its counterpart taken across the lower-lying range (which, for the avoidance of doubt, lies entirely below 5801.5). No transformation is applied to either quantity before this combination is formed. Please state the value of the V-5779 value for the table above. 3.98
